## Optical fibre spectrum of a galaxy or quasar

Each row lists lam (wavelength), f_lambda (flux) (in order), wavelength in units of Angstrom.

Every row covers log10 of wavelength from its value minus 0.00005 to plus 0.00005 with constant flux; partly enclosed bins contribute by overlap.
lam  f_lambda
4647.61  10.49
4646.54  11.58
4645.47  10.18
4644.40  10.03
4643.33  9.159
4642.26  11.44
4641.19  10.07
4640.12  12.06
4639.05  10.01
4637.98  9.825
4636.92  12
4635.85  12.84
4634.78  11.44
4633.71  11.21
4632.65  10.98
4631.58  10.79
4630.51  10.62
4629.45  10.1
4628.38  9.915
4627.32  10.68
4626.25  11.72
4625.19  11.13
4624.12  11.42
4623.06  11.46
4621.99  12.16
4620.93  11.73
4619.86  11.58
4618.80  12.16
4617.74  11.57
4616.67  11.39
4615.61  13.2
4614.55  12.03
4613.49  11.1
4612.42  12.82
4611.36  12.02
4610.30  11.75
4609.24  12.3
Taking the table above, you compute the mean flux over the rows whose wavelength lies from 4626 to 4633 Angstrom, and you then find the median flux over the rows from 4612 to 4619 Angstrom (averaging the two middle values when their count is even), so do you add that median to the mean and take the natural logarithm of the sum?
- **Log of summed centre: 3.12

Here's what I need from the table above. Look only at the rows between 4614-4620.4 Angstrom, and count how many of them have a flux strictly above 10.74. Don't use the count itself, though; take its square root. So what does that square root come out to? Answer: 2.4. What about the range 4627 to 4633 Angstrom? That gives 1.4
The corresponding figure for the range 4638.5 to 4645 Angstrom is 1.4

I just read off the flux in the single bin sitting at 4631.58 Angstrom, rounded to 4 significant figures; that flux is 10.79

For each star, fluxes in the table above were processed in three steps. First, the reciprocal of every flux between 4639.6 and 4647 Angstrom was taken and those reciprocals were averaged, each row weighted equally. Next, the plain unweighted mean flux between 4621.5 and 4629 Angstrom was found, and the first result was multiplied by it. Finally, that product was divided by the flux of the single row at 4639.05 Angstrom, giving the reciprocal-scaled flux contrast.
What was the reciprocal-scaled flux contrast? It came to 0.106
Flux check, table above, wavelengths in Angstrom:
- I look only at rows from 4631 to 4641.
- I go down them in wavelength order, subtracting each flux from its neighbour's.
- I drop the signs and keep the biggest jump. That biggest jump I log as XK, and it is 2.2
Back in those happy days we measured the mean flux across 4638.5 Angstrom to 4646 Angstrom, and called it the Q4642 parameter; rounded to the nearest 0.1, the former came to 10.4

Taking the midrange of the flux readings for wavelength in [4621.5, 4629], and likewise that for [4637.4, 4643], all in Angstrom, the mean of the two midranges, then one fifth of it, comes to 2.20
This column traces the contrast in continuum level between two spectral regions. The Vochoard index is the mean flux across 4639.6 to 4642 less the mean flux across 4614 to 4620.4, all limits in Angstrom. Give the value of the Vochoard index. -0.9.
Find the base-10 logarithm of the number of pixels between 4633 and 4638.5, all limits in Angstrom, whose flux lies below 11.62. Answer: 0.48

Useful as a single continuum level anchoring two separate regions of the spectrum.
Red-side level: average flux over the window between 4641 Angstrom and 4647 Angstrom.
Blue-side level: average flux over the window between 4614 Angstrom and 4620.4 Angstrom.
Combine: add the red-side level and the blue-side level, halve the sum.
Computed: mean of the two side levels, 11.2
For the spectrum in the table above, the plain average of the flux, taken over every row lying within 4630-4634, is 10.9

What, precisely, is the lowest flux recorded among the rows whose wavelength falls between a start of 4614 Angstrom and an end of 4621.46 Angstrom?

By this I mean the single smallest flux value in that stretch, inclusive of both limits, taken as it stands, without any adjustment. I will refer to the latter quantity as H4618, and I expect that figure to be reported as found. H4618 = 11.39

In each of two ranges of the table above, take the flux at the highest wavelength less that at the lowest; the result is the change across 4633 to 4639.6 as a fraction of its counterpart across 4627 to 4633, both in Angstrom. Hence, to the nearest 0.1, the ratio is -4.0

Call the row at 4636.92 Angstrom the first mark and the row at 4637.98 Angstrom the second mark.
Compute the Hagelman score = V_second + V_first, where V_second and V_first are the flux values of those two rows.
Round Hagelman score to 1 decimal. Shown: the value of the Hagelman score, 21.8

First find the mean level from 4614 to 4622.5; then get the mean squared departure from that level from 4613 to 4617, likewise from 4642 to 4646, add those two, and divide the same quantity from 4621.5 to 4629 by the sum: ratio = 0.23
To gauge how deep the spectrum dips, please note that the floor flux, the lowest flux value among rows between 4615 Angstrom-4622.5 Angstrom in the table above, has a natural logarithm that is 2.43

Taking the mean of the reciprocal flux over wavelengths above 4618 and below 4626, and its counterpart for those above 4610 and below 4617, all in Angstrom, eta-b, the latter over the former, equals 0.97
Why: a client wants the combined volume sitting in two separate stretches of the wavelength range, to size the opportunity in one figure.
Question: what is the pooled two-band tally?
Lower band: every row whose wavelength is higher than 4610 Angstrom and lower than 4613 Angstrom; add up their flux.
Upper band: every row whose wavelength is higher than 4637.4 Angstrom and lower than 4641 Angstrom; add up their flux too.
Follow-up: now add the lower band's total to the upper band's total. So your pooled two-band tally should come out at 68.5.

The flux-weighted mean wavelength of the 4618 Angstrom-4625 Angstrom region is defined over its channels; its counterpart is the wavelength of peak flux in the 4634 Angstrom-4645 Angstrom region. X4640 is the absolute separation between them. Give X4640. 14.4 Angstrom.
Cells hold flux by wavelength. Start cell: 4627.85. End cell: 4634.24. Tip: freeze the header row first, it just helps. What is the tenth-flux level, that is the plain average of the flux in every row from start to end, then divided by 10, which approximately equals 1.06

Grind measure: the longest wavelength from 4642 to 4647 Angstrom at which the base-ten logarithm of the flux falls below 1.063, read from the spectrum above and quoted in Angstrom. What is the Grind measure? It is 4645.47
